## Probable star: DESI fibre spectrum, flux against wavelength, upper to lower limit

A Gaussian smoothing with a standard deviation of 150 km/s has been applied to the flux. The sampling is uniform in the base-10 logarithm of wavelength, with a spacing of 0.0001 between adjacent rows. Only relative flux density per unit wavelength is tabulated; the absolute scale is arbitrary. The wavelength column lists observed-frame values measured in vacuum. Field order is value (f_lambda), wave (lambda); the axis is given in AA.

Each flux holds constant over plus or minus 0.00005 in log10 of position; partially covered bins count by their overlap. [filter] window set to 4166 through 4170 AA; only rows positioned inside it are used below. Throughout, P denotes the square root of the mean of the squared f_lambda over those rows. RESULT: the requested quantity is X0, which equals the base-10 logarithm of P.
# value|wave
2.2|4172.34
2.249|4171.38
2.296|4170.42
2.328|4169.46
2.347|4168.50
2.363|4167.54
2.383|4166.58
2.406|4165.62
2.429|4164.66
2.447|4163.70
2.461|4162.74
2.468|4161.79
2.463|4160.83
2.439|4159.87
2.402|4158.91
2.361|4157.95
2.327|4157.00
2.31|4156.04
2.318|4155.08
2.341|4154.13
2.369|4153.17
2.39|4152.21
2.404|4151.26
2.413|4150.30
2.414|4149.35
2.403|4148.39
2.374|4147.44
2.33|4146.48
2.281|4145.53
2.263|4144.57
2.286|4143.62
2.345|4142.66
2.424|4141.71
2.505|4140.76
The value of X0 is 0.372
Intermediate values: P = 2.36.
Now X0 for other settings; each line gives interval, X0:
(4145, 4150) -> 0.373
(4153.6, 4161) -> 0.375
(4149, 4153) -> 0.381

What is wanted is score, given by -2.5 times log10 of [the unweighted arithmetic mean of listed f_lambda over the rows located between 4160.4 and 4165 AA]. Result -0.975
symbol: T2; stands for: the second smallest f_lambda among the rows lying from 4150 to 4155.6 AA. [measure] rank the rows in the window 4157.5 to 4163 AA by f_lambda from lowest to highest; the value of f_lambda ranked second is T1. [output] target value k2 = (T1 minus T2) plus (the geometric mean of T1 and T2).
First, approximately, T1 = 2.402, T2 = 2.341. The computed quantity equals 2.43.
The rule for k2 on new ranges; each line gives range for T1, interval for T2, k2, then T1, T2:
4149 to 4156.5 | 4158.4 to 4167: 2.28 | 2.318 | 2.402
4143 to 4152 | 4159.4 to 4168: 2.23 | 2.281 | 2.383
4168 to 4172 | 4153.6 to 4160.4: 2.28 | 2.296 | 2.318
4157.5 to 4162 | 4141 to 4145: 2.46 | 2.402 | 2.286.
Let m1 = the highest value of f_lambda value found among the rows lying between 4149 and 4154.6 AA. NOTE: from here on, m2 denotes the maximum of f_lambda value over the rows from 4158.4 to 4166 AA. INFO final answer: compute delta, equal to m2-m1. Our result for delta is 0.054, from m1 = 2.414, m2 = 2.468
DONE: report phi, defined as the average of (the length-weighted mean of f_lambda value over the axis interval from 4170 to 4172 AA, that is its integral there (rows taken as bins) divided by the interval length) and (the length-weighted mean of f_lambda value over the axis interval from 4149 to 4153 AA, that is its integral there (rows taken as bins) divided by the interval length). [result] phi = 2.34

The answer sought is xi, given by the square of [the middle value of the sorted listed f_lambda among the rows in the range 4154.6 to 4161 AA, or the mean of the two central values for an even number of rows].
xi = 5.57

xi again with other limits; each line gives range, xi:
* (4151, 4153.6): 5.71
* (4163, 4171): 5.63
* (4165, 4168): 5.68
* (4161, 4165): 6.02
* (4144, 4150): 5.53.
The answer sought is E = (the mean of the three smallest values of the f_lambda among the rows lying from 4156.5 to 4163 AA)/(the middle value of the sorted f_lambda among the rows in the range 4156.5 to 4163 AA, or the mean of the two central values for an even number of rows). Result 0.969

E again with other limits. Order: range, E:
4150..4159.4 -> 0.980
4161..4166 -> 0.992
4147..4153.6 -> 0.989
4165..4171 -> 0.987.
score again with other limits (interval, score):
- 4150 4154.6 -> -0.943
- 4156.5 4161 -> -0.950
